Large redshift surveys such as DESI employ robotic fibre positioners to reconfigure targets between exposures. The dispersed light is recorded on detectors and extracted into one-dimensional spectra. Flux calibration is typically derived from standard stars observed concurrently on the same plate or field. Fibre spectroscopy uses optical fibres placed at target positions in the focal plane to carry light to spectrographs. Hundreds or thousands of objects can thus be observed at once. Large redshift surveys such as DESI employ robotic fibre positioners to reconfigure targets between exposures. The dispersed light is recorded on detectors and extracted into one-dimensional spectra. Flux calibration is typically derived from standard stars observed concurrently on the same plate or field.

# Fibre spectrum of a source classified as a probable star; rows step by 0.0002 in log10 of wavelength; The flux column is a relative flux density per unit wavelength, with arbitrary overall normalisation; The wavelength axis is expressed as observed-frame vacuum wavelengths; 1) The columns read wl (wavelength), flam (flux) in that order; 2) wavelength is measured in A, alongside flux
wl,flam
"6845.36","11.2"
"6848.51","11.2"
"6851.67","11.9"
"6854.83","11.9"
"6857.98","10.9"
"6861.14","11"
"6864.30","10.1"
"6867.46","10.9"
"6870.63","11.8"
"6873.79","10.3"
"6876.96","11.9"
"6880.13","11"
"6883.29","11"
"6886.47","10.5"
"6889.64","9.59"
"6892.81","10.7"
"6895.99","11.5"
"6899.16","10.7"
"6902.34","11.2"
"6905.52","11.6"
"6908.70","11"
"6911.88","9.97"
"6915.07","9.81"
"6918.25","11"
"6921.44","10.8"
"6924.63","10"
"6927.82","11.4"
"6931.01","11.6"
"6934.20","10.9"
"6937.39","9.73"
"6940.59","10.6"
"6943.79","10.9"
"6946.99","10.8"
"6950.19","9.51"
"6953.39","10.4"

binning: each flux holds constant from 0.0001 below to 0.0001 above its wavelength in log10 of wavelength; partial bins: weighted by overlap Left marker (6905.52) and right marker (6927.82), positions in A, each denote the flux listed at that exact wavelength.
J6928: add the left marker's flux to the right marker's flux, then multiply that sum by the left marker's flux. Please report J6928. 267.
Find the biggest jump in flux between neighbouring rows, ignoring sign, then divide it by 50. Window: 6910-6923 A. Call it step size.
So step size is 0.024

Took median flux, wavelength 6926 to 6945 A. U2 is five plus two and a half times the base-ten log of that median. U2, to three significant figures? 7.59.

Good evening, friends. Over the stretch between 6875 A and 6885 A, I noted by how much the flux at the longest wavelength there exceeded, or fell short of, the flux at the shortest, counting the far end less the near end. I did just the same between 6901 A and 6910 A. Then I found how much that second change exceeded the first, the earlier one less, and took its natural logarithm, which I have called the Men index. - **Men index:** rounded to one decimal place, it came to -0.4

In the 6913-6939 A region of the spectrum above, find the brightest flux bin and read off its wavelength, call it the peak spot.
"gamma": 6931.01 A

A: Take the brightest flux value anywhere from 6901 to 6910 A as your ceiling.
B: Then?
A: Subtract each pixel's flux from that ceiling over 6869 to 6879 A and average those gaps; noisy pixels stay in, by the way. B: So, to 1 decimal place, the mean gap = 0.3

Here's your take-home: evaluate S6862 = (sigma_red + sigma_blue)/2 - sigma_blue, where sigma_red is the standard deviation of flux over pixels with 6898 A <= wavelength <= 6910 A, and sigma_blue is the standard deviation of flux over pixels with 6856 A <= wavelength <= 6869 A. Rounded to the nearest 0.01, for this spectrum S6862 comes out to -0.02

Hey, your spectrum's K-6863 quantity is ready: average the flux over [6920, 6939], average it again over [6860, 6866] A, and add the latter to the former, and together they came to 21.3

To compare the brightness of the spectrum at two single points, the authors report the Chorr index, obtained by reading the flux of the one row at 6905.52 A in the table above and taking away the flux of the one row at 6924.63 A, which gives 1.60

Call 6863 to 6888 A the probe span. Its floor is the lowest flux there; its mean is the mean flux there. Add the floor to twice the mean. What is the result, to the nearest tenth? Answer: 32.0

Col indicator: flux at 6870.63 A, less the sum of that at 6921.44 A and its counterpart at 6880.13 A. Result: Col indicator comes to -10.0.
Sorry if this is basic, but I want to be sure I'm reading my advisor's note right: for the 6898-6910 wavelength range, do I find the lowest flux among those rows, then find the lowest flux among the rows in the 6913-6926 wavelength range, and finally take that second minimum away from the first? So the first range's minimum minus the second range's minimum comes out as 0.9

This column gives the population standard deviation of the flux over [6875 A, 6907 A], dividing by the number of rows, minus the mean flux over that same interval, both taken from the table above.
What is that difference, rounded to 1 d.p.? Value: -10.3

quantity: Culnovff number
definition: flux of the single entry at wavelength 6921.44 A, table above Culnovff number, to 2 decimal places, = 10.80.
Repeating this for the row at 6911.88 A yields 9.97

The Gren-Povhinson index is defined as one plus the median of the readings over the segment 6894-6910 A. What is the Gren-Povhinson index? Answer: 12.2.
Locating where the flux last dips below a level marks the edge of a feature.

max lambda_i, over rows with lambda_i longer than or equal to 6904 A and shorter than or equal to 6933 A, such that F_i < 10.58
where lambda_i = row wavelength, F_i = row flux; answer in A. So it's 6924.63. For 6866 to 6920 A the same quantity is 6915.07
